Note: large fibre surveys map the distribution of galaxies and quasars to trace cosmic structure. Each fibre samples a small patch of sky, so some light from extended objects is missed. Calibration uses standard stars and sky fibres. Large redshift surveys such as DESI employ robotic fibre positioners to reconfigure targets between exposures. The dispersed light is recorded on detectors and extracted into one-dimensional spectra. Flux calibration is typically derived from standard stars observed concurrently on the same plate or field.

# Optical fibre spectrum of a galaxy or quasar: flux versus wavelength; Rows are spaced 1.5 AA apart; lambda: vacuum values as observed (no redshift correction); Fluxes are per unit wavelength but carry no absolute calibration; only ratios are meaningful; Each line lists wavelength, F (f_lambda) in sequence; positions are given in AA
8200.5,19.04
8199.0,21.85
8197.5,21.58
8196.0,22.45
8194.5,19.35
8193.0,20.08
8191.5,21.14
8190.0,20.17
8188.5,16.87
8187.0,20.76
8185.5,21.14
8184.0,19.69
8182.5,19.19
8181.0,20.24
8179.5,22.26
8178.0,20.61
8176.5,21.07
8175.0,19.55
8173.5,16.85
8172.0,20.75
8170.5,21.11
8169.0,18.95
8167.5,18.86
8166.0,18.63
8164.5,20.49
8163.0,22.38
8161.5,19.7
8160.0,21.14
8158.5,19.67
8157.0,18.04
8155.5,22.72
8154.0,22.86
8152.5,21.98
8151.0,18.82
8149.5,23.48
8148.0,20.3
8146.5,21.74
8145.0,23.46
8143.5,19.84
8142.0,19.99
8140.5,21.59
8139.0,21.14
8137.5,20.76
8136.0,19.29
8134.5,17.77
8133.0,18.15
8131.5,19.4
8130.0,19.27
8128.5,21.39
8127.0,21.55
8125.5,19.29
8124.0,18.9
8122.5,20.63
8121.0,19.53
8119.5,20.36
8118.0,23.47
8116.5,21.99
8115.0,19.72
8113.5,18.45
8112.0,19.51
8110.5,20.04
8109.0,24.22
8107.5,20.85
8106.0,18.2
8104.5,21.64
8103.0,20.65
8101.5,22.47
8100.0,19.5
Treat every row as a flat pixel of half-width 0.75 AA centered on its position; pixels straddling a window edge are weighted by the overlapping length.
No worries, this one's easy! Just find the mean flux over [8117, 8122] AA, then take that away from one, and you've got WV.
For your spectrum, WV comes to -20.1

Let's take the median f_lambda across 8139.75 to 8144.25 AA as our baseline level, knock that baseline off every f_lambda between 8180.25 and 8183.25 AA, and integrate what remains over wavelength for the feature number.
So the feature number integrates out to -1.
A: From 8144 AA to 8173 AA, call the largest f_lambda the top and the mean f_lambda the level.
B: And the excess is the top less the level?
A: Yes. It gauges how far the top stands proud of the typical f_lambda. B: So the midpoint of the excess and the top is 13.1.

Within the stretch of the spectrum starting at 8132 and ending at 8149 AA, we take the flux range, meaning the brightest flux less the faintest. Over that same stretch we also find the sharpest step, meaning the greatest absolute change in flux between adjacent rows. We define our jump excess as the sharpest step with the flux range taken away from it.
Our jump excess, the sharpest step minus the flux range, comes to -2.07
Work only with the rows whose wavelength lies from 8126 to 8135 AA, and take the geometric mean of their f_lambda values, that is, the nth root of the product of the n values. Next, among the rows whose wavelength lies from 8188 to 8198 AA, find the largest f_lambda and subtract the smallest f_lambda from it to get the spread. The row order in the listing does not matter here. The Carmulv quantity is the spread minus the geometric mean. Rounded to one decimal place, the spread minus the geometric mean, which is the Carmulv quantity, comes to -14.0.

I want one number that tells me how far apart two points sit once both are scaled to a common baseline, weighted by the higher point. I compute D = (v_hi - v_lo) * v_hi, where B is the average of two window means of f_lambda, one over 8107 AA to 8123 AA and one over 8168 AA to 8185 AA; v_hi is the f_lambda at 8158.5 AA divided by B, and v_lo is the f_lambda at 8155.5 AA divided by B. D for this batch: -0.14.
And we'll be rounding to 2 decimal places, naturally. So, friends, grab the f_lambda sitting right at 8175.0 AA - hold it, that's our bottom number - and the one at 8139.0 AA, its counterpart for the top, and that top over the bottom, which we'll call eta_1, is 1.08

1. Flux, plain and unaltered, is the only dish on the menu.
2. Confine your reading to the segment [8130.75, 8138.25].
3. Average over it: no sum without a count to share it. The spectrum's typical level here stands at 19.1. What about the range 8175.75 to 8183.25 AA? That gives 20.7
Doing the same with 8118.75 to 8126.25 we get 19.7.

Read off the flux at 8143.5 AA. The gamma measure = 19.84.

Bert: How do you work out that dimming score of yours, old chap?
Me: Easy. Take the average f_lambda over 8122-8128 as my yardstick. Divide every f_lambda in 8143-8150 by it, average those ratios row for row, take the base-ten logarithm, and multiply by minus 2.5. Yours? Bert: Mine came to -0.09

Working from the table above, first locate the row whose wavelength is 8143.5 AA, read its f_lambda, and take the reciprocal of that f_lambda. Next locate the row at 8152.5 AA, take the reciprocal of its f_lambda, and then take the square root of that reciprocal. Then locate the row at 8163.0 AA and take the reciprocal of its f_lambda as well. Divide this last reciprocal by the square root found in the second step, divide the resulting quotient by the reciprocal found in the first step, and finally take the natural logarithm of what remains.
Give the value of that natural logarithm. 1.42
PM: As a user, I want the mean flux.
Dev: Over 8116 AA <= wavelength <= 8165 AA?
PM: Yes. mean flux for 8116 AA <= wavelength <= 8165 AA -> 20.6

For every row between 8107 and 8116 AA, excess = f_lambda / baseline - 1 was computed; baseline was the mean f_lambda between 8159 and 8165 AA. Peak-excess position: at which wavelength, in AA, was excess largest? 8109.0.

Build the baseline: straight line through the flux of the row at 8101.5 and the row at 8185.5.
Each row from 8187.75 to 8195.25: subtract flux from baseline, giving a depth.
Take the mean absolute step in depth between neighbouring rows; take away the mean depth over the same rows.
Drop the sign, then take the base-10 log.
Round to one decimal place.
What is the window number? -2.1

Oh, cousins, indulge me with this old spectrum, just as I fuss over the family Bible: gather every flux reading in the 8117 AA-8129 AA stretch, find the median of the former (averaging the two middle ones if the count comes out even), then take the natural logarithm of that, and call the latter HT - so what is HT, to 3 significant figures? 3.02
